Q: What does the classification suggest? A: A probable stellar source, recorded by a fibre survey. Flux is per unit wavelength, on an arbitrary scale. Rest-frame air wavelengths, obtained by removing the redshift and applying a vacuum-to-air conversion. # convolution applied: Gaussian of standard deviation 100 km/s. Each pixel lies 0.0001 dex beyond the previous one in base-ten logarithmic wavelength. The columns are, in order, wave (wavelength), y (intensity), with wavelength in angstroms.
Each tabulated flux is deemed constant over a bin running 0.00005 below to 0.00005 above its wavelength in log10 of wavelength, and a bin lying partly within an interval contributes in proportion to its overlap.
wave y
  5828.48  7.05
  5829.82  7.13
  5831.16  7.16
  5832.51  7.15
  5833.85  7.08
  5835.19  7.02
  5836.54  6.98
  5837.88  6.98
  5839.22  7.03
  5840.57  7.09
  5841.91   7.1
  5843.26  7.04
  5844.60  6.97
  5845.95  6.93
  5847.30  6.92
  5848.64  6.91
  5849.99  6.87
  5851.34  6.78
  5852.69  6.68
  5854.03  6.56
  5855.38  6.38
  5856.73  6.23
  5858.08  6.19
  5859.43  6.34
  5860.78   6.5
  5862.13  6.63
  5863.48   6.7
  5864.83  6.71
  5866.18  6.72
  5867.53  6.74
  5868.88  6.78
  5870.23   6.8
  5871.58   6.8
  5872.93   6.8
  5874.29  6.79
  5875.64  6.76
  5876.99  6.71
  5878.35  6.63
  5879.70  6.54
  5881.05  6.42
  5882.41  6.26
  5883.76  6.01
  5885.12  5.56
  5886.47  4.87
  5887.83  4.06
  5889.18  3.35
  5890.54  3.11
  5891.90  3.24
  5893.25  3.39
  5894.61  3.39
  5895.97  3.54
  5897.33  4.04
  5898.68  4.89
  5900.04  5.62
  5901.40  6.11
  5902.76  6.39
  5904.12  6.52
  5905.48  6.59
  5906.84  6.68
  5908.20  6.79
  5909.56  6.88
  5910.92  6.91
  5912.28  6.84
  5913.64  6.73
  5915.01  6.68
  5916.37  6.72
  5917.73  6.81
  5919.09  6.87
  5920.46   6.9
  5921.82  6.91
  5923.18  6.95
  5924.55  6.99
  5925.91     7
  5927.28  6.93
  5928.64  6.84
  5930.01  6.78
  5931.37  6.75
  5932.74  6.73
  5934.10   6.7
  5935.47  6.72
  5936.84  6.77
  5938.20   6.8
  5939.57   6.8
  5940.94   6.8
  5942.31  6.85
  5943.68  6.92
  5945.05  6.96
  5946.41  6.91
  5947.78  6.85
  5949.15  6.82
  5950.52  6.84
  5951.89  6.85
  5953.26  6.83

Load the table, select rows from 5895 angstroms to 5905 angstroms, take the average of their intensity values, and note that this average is 5.3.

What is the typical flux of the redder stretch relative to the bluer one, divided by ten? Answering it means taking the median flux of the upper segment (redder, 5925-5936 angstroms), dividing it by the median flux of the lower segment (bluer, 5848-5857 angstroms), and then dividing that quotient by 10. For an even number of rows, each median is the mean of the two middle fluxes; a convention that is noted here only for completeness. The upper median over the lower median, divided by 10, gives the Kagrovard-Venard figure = 0.101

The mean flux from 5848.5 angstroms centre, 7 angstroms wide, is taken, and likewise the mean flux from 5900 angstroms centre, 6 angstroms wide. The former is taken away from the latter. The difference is -1.5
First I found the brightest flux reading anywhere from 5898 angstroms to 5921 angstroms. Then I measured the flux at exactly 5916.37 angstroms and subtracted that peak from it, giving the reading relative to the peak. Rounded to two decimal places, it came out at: -0.19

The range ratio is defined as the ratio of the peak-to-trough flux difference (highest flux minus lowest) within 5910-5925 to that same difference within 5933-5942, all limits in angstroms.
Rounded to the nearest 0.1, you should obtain 3.1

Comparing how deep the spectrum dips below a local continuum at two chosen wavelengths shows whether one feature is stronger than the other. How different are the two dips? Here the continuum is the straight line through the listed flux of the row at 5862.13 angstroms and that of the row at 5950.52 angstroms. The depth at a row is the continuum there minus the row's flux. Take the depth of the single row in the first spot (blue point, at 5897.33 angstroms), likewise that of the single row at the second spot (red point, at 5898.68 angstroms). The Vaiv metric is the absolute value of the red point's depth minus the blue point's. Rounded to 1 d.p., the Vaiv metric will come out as 0.8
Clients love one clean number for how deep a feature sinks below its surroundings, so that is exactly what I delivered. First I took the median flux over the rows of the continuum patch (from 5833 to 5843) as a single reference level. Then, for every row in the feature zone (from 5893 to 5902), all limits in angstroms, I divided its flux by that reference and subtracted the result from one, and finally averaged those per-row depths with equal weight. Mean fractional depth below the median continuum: 0.37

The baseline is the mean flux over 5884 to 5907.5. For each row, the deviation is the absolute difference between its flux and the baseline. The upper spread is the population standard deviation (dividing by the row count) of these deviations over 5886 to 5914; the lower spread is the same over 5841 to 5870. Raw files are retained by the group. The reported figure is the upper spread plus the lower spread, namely 0.84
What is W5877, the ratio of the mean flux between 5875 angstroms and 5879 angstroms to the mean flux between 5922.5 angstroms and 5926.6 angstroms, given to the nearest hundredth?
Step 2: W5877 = 0.96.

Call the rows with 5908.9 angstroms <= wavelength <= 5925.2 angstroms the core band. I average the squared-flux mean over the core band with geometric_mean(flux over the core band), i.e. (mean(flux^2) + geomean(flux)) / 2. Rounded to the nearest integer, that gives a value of 27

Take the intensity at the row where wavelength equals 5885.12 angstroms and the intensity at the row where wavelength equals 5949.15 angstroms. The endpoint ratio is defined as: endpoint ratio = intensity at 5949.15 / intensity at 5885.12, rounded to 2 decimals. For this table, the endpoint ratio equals 1.23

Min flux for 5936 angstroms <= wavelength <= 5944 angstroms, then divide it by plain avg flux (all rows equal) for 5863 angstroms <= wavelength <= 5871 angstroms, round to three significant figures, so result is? 1.00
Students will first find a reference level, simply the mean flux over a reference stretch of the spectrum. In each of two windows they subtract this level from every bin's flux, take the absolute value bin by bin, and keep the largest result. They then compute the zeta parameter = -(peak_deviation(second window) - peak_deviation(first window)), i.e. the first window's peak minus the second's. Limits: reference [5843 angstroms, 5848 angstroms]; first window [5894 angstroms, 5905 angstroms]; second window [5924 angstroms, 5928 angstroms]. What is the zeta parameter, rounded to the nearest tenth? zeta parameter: 3.5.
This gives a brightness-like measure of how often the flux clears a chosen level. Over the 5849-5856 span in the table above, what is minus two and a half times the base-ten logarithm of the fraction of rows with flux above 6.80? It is 1.7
